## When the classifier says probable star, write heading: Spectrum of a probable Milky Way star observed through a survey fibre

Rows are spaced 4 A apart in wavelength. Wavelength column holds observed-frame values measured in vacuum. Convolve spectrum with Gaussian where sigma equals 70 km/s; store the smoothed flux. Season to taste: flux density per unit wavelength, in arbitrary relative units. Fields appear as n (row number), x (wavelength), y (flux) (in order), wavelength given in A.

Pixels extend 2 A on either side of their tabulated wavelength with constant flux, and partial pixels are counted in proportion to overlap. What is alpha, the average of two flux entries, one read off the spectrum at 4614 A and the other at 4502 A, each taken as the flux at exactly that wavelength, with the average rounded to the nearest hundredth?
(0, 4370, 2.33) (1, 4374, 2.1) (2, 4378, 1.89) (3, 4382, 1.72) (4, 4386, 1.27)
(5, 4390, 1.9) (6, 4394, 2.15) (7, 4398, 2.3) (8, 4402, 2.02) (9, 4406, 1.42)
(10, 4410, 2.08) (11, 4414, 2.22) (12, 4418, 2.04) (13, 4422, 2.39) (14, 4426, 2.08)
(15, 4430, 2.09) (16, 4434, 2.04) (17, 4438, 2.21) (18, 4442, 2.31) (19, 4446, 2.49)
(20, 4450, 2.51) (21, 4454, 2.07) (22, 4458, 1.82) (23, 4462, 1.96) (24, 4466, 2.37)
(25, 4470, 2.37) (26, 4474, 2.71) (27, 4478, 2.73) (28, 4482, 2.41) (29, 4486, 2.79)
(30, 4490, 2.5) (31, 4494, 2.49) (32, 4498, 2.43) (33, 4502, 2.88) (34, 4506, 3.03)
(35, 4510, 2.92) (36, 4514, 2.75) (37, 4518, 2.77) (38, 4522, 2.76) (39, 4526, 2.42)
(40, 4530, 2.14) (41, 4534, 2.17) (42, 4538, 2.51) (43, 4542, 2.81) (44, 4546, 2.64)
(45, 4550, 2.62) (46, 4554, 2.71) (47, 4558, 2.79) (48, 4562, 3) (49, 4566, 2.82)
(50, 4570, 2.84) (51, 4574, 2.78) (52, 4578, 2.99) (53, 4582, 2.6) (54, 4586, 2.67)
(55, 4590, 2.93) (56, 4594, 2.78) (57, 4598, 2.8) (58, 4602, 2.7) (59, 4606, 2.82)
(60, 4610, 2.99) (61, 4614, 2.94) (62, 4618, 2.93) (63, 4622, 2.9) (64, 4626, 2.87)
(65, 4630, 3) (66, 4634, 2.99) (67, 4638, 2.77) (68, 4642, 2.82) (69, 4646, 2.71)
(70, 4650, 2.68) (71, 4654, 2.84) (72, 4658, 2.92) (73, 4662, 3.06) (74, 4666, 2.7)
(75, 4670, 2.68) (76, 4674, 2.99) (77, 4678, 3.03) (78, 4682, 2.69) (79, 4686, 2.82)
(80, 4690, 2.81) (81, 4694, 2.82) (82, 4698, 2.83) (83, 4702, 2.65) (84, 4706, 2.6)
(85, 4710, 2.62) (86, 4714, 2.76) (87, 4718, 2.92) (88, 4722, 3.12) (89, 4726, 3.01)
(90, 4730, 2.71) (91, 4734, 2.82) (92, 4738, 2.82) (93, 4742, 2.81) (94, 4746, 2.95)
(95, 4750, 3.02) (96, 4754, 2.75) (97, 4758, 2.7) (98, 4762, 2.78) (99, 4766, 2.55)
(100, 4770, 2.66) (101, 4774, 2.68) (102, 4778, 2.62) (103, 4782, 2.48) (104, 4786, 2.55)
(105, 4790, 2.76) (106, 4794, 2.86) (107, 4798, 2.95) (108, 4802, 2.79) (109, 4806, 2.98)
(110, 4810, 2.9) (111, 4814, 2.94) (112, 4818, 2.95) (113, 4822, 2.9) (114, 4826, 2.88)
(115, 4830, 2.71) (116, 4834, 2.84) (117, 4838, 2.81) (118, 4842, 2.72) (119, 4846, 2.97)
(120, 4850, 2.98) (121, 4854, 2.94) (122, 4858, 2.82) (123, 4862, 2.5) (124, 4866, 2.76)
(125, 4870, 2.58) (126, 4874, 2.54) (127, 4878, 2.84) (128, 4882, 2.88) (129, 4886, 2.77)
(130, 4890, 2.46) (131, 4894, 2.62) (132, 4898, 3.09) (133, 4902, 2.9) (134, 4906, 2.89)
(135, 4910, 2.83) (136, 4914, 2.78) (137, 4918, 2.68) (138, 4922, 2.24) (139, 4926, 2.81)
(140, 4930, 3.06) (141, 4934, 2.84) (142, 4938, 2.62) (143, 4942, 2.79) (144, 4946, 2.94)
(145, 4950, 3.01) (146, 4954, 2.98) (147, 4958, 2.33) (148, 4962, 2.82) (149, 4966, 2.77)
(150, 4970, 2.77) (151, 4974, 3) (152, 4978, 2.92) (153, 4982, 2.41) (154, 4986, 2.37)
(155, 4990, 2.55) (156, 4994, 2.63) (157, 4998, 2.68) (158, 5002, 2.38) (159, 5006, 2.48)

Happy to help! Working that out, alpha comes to 2.91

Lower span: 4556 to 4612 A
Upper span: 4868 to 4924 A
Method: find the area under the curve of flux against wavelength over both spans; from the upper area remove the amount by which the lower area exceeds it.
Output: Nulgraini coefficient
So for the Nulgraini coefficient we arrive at 147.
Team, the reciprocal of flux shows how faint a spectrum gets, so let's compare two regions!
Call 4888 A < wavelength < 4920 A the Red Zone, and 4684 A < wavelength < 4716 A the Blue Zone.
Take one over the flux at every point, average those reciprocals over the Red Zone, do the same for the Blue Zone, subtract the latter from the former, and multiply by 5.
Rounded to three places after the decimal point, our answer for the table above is -0.022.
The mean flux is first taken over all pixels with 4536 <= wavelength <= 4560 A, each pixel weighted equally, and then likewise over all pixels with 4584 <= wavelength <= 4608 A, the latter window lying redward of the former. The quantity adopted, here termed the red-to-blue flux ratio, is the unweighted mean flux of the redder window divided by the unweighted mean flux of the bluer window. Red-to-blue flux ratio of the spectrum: 1.04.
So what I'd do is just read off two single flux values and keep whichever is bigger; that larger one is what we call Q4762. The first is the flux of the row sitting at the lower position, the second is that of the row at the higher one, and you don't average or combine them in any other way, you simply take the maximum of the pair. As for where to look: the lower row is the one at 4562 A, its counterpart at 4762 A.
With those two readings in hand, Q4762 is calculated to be 3.00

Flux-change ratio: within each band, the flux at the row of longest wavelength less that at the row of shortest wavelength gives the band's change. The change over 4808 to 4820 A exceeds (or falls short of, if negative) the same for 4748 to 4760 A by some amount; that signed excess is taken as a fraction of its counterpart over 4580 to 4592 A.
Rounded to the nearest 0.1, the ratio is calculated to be 1.1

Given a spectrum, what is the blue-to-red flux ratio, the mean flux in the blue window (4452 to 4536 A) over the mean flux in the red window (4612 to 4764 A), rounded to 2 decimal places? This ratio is 0.88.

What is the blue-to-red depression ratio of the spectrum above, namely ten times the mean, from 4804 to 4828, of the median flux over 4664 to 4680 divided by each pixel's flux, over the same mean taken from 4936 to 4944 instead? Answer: 9.2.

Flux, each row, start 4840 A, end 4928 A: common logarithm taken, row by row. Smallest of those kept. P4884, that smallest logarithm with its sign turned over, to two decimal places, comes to -0.35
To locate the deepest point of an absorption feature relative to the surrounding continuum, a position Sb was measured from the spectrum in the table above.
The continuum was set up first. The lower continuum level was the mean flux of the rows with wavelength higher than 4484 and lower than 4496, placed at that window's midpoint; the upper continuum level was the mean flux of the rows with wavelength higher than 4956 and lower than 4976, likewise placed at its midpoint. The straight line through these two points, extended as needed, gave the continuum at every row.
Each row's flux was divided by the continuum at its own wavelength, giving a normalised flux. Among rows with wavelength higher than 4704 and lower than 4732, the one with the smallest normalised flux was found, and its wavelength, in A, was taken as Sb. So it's 4706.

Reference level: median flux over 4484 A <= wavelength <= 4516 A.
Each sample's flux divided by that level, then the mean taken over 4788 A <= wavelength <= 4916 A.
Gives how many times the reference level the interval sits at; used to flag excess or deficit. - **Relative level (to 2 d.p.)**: 1.02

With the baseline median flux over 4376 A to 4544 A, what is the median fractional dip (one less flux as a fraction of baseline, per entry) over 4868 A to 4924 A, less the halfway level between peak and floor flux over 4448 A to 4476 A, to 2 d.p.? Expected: -2.45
